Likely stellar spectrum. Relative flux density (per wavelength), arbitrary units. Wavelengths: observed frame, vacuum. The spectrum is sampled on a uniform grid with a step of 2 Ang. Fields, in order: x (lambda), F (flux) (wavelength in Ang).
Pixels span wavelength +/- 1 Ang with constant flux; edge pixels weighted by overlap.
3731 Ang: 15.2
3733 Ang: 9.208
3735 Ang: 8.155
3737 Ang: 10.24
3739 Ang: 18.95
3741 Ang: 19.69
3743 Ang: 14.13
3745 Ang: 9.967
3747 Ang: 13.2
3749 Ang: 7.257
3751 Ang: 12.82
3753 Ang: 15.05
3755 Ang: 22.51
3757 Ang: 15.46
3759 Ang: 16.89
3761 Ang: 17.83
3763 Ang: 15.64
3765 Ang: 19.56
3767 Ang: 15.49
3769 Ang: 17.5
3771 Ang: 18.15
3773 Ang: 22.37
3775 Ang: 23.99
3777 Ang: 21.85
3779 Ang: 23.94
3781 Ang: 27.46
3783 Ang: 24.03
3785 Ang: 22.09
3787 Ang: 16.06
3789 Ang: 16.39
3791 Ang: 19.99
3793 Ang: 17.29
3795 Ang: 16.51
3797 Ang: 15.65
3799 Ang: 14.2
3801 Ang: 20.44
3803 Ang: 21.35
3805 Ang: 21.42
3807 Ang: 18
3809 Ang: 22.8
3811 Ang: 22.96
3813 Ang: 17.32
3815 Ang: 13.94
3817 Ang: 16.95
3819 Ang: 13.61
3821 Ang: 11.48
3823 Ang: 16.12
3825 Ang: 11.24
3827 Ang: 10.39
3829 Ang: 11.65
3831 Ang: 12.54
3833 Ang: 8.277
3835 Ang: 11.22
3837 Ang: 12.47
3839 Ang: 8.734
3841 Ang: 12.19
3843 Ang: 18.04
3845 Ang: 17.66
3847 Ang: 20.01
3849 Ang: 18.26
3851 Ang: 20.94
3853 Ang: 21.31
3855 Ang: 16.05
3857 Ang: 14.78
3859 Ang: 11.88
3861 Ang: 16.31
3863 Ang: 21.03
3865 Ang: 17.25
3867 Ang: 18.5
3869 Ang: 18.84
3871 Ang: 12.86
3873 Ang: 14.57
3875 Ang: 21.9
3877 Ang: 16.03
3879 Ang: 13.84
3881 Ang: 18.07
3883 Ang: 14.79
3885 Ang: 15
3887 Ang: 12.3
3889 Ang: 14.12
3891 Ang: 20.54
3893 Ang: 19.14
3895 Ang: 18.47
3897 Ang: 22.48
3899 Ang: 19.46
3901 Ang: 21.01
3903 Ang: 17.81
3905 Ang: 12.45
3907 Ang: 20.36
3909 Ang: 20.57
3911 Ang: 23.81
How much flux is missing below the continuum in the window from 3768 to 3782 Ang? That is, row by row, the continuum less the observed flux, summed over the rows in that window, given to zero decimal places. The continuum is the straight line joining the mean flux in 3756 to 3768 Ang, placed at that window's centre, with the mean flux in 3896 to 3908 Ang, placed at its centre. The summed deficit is -36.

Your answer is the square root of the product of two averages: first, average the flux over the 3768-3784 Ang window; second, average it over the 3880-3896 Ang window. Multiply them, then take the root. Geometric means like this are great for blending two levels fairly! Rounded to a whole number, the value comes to 19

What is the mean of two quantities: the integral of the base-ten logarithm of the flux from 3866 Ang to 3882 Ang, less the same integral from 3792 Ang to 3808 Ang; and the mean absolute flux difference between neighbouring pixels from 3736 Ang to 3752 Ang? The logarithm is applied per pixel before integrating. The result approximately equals 2.2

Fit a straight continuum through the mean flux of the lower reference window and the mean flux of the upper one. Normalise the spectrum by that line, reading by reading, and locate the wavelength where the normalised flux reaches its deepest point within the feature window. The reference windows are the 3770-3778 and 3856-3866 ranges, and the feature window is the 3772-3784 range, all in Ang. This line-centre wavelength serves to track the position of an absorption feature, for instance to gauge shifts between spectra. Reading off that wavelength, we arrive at 3777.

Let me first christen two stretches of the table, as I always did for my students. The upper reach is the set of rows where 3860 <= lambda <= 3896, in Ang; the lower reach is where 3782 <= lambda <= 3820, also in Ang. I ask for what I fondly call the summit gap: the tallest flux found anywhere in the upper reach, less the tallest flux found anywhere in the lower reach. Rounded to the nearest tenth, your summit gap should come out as -2.1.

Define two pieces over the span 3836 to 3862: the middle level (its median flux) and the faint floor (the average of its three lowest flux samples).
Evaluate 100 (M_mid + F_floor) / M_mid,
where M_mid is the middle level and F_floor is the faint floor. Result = 167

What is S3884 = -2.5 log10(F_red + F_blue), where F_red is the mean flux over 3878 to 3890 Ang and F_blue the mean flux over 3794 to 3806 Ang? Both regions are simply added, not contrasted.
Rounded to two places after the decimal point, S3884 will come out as -3.79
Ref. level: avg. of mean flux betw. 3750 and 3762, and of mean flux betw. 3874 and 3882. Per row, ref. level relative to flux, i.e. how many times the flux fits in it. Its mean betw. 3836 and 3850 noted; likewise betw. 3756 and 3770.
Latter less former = -0.19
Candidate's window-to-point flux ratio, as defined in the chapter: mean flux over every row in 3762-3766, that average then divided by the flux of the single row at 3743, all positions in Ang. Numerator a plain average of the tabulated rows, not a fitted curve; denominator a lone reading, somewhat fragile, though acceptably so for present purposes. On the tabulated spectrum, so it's 1.2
